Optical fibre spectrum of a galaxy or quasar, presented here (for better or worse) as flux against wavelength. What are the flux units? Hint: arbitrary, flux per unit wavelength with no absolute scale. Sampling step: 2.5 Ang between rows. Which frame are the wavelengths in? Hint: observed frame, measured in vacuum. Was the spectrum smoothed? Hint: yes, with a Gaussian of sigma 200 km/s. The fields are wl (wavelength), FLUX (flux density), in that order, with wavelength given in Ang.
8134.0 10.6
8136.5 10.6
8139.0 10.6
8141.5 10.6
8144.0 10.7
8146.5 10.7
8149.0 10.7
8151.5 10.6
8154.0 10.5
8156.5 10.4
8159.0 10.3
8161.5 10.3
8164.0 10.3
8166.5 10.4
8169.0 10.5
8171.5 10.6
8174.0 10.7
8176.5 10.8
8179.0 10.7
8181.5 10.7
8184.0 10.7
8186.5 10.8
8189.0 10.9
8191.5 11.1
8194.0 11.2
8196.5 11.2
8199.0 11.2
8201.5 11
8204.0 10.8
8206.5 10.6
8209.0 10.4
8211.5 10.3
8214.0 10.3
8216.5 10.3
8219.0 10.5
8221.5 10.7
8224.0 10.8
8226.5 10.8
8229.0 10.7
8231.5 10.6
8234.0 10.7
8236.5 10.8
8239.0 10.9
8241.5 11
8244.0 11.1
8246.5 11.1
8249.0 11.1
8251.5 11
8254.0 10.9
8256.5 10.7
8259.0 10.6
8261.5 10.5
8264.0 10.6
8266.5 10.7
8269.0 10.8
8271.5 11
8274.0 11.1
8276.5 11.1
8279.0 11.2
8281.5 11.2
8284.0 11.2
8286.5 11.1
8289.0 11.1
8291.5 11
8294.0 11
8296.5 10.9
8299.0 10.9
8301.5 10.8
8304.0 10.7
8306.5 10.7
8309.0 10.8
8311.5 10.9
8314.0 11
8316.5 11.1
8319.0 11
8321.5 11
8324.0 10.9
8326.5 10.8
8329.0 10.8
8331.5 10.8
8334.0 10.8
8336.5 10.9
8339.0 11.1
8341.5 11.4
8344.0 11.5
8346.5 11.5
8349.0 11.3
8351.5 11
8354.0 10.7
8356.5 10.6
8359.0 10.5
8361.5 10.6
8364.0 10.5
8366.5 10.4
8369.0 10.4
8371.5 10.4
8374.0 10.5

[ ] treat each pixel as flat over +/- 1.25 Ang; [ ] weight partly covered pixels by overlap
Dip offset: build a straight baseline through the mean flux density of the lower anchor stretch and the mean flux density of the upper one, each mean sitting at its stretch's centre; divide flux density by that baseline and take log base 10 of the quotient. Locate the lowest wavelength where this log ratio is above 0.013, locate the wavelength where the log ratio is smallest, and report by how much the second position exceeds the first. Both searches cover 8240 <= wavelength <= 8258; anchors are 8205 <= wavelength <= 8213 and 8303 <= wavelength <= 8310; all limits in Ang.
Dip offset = 15.0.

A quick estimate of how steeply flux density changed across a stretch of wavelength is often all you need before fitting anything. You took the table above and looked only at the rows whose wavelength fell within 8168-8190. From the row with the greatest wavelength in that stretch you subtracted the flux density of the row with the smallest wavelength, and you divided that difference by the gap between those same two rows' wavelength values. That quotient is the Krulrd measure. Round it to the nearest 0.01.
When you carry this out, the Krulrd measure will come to 0.02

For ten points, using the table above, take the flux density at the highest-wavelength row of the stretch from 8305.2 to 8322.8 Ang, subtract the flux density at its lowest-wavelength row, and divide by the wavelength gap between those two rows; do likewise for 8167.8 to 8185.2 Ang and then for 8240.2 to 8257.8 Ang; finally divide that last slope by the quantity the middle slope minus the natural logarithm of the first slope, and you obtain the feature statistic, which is -0.005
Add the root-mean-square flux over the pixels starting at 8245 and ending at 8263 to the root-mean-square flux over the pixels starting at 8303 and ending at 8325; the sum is 21.75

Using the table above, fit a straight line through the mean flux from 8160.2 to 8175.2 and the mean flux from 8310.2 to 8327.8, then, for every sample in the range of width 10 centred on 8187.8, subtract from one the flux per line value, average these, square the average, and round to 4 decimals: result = 0.0011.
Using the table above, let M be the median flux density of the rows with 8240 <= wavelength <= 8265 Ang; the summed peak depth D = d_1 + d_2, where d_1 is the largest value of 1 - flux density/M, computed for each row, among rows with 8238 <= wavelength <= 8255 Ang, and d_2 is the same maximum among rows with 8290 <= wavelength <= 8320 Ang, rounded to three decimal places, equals 0.027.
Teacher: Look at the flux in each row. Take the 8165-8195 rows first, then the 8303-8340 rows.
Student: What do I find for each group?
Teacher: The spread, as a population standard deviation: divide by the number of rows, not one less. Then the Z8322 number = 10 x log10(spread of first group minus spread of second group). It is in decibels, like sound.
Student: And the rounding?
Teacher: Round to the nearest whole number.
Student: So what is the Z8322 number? -10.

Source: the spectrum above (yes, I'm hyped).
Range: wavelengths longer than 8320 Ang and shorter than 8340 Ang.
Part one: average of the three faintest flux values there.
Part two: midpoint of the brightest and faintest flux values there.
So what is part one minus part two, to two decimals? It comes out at -0.15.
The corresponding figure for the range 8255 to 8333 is -0.28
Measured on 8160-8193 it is -0.37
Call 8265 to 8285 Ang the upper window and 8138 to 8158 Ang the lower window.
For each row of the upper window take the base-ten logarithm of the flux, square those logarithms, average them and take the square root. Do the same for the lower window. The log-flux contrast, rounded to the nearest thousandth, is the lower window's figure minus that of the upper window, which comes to -0.018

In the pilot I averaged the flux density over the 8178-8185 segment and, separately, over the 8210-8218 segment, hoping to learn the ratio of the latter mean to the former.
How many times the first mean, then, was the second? 0.96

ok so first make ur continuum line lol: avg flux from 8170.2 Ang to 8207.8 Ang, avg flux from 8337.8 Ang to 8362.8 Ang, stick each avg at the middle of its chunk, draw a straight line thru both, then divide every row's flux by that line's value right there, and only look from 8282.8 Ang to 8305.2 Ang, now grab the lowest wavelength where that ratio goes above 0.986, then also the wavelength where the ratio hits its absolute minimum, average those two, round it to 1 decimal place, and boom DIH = 8294.0 Ang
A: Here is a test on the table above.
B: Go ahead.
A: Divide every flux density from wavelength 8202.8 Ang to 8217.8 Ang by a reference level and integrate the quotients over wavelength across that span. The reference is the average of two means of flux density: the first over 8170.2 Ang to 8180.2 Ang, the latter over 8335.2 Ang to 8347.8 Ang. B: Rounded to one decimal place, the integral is 14.3 Ang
